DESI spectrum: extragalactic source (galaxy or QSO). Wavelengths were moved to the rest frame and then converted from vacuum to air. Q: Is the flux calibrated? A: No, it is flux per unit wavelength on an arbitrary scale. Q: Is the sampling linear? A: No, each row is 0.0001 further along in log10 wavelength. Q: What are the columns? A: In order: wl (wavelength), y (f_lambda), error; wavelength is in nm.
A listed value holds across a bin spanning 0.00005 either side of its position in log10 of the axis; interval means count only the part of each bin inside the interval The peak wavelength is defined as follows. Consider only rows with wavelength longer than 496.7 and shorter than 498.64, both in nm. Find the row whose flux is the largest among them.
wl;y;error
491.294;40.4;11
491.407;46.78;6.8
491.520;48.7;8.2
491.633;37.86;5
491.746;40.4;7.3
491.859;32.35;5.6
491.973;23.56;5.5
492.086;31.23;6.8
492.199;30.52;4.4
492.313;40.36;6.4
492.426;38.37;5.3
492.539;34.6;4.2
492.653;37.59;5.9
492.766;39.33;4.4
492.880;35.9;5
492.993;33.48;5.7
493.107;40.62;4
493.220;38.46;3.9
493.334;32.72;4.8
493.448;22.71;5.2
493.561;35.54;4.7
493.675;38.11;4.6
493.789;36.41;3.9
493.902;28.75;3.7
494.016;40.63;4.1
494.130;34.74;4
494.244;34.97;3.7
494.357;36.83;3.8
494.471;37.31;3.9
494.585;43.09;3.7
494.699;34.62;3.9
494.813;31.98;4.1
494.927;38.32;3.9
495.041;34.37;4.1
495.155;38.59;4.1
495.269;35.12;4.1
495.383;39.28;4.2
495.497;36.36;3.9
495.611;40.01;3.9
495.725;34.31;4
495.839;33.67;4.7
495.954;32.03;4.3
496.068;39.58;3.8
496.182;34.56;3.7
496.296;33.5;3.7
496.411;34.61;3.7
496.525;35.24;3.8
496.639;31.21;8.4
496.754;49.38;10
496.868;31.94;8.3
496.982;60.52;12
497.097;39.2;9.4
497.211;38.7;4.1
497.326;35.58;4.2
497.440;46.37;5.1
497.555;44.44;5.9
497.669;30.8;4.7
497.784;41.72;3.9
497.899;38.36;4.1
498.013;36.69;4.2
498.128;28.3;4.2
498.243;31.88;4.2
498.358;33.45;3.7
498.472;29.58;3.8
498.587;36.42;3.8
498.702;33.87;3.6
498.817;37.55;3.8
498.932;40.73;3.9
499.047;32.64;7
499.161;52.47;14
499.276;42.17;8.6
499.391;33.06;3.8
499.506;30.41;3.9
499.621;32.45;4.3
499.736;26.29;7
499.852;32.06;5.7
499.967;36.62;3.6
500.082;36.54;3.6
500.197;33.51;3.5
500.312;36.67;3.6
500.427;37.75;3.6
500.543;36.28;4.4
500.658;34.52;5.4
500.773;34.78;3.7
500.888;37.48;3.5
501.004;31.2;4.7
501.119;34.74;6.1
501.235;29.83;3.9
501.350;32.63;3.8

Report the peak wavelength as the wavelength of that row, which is 496.982 nm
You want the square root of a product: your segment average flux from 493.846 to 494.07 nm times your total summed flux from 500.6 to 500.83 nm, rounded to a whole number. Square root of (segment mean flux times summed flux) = 49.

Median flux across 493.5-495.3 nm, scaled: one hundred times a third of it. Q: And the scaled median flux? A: 1199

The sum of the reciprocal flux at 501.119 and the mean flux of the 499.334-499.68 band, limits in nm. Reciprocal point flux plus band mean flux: 32.0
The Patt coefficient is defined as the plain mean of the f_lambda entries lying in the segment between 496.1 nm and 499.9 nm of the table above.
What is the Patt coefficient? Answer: 36.9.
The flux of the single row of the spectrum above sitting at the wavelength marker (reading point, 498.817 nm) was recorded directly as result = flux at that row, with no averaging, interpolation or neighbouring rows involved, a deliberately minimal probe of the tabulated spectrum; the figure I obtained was 37.55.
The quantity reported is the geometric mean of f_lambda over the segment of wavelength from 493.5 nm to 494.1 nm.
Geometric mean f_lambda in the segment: 36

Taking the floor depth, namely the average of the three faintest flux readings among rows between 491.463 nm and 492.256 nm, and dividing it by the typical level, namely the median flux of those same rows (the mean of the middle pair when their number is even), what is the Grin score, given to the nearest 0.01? 0.88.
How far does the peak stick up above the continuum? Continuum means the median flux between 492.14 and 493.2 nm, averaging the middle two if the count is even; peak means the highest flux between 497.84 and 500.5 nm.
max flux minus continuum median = 15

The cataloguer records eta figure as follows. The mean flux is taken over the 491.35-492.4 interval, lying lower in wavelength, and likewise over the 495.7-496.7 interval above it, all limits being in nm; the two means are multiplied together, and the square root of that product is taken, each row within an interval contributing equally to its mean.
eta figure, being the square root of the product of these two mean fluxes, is 35.6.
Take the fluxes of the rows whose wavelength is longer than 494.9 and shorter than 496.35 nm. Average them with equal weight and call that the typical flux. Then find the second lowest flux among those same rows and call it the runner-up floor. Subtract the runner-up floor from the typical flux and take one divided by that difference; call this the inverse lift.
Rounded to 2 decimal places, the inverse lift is 0.38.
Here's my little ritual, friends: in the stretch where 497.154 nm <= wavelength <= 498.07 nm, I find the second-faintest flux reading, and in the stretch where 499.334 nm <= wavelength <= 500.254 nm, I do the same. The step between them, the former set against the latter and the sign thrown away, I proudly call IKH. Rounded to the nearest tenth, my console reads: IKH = 5.2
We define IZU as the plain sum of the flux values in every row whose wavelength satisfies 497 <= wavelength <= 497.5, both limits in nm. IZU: 160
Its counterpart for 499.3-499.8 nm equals 122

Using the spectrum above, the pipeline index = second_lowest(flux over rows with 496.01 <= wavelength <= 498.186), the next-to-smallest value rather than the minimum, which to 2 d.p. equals 30.80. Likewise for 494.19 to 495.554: 34.37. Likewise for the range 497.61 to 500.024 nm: 28.30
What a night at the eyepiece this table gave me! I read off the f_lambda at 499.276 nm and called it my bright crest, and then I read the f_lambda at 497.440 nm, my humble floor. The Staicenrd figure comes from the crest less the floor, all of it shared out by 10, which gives -0.4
